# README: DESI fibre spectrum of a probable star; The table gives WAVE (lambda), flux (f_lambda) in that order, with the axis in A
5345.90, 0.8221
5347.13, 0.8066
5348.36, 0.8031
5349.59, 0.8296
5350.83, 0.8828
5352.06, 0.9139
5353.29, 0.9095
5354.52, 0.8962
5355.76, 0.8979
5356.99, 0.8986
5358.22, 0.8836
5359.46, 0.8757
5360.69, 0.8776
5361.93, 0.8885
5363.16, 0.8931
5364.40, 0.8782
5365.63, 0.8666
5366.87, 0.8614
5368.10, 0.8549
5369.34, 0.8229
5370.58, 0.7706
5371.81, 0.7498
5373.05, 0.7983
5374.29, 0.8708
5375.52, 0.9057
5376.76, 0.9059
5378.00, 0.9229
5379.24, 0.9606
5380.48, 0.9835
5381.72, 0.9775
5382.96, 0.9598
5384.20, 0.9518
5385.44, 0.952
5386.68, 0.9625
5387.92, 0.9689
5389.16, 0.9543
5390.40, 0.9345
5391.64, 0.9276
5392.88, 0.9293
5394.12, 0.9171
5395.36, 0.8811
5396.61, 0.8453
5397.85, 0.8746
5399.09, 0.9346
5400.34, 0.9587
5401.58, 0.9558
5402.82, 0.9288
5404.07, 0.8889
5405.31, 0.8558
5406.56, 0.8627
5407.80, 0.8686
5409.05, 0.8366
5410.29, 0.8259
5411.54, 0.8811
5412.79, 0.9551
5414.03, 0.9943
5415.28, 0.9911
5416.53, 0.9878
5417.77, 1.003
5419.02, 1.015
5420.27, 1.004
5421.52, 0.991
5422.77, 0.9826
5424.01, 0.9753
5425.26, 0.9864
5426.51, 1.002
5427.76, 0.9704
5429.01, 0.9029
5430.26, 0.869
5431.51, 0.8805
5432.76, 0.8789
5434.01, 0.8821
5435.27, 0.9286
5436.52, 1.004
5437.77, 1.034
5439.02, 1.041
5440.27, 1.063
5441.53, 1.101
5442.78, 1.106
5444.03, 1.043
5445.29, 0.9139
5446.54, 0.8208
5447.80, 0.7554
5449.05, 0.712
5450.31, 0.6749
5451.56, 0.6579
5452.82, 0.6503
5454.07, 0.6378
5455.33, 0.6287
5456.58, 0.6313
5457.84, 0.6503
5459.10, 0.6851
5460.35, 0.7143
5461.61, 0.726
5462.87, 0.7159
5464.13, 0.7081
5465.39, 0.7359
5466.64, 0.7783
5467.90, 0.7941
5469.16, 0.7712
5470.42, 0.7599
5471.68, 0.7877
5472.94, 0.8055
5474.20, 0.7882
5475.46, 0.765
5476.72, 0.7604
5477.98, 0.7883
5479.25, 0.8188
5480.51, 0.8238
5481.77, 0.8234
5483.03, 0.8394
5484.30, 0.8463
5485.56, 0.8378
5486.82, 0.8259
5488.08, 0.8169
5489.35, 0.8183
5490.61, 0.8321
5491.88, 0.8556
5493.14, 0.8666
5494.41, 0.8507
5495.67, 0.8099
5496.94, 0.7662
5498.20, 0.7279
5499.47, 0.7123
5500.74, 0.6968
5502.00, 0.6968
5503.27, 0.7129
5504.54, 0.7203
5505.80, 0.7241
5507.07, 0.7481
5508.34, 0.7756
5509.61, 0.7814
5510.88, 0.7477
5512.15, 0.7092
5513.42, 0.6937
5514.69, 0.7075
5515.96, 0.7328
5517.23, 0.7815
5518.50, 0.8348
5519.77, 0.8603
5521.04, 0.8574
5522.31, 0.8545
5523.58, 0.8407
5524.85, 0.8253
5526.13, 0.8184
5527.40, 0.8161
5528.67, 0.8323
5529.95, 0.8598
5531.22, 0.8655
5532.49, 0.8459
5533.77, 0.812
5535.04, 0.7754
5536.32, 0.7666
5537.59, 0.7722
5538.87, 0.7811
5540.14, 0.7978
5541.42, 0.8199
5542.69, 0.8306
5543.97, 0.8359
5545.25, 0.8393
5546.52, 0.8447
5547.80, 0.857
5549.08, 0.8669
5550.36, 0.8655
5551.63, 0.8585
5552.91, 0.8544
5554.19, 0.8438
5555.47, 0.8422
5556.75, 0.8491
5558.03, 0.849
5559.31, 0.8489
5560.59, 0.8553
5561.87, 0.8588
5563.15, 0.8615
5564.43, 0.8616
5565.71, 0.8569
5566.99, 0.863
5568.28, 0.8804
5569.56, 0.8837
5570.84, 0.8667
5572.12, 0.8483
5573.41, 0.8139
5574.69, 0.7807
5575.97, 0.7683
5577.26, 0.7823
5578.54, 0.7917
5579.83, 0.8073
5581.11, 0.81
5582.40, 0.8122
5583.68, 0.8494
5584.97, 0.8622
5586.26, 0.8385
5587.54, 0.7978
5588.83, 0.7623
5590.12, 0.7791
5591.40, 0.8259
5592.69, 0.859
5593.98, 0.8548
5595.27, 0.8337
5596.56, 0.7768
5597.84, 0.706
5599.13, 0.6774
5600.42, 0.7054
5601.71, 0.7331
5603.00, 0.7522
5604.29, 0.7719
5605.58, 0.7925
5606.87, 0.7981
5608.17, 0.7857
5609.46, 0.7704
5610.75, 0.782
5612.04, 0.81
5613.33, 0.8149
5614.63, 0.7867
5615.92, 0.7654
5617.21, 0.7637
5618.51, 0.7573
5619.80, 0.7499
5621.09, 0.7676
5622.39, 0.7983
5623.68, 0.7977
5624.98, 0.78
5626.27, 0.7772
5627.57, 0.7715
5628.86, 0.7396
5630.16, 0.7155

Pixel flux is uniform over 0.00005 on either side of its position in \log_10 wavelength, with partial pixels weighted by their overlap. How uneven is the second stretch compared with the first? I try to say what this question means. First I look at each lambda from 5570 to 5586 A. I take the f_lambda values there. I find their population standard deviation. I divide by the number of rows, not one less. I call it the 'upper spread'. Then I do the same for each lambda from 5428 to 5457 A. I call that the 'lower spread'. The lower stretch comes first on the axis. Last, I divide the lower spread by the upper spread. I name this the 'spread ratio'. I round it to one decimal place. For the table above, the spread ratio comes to 5.0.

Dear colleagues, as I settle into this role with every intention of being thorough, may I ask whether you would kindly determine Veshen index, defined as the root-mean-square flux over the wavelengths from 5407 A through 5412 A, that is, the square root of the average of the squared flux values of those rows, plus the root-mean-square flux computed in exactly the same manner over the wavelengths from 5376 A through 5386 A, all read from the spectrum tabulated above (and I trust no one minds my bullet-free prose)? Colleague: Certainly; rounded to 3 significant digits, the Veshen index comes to 1.81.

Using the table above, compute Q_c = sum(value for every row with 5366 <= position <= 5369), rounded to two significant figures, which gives 1.7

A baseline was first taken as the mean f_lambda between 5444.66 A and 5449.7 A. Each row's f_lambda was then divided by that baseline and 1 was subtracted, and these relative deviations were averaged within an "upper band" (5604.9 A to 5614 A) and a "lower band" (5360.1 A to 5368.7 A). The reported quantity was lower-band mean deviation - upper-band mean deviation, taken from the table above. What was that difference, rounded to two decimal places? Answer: 0.10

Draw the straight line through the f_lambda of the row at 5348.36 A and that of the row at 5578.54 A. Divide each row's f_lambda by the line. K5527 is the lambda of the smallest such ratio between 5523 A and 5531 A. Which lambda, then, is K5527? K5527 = 5527.40 A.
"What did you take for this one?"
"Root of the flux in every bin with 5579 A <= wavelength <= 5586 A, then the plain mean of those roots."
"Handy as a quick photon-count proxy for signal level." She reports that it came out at 0.91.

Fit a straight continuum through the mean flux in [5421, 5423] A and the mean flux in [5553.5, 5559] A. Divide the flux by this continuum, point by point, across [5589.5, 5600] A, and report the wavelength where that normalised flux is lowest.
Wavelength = 5599.13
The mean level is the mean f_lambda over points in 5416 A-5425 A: 0.99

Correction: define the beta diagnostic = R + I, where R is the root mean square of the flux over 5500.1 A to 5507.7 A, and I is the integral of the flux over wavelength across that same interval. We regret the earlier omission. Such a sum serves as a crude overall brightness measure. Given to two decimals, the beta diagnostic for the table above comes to 6.16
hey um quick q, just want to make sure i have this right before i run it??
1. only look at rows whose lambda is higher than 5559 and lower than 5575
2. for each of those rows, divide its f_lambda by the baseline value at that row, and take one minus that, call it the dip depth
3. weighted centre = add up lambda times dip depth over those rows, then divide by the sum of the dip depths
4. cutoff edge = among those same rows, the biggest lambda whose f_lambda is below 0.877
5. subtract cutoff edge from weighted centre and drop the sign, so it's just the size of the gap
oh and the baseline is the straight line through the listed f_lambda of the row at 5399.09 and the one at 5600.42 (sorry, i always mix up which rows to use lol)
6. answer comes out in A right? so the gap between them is 7.9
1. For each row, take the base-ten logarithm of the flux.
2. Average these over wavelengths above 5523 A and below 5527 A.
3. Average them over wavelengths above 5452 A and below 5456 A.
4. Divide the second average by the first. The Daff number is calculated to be 2.4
